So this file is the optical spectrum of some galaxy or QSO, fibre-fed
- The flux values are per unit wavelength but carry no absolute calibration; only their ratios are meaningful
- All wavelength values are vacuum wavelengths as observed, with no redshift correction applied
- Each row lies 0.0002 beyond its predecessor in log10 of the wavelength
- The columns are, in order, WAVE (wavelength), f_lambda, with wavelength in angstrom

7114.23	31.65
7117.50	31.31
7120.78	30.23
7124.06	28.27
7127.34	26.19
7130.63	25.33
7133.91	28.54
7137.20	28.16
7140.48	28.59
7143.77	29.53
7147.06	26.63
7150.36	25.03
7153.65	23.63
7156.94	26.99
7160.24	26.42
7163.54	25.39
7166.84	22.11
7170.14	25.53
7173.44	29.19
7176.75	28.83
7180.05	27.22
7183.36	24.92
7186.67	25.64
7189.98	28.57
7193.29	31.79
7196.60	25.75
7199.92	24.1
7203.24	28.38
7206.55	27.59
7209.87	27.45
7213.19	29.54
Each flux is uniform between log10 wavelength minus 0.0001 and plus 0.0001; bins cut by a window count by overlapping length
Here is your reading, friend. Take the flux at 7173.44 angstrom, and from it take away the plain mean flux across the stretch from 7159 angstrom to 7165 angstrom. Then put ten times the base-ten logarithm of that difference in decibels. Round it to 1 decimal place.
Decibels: 5.2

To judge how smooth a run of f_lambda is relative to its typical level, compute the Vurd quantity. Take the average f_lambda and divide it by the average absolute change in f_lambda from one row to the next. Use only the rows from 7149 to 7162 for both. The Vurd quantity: 14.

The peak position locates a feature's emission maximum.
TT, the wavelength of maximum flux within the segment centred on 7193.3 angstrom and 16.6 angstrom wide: 7193.29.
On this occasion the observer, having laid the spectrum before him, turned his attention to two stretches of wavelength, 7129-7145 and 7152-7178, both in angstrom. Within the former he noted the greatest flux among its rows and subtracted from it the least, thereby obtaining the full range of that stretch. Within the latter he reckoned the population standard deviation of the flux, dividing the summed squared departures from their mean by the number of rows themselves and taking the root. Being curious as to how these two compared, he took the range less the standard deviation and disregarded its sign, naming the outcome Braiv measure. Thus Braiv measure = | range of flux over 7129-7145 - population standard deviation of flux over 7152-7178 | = 1.9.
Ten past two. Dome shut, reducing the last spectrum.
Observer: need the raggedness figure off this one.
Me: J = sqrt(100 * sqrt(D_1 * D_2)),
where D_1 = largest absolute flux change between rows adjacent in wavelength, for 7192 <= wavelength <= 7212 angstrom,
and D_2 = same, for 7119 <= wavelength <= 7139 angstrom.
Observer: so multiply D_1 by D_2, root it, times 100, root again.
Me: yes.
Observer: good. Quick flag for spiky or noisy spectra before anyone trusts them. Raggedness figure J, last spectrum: 21.0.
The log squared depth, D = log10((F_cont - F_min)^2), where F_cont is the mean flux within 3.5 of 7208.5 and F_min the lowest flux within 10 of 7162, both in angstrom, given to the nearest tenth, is 1.5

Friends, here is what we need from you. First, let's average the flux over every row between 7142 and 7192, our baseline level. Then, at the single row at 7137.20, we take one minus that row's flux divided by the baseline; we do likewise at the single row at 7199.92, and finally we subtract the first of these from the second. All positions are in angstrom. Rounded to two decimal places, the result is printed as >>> 0.15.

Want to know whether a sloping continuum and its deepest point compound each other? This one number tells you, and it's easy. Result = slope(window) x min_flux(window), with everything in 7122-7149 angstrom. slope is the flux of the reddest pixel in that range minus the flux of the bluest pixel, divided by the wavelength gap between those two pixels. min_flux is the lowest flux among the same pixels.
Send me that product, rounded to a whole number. -2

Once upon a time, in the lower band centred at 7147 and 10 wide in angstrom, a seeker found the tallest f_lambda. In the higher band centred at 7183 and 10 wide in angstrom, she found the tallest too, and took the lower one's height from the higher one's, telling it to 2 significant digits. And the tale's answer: -2.3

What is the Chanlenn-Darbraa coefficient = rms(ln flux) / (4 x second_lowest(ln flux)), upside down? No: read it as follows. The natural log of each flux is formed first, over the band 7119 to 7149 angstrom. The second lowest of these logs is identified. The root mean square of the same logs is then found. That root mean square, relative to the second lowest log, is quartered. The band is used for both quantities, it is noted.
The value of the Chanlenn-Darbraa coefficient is 0.255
